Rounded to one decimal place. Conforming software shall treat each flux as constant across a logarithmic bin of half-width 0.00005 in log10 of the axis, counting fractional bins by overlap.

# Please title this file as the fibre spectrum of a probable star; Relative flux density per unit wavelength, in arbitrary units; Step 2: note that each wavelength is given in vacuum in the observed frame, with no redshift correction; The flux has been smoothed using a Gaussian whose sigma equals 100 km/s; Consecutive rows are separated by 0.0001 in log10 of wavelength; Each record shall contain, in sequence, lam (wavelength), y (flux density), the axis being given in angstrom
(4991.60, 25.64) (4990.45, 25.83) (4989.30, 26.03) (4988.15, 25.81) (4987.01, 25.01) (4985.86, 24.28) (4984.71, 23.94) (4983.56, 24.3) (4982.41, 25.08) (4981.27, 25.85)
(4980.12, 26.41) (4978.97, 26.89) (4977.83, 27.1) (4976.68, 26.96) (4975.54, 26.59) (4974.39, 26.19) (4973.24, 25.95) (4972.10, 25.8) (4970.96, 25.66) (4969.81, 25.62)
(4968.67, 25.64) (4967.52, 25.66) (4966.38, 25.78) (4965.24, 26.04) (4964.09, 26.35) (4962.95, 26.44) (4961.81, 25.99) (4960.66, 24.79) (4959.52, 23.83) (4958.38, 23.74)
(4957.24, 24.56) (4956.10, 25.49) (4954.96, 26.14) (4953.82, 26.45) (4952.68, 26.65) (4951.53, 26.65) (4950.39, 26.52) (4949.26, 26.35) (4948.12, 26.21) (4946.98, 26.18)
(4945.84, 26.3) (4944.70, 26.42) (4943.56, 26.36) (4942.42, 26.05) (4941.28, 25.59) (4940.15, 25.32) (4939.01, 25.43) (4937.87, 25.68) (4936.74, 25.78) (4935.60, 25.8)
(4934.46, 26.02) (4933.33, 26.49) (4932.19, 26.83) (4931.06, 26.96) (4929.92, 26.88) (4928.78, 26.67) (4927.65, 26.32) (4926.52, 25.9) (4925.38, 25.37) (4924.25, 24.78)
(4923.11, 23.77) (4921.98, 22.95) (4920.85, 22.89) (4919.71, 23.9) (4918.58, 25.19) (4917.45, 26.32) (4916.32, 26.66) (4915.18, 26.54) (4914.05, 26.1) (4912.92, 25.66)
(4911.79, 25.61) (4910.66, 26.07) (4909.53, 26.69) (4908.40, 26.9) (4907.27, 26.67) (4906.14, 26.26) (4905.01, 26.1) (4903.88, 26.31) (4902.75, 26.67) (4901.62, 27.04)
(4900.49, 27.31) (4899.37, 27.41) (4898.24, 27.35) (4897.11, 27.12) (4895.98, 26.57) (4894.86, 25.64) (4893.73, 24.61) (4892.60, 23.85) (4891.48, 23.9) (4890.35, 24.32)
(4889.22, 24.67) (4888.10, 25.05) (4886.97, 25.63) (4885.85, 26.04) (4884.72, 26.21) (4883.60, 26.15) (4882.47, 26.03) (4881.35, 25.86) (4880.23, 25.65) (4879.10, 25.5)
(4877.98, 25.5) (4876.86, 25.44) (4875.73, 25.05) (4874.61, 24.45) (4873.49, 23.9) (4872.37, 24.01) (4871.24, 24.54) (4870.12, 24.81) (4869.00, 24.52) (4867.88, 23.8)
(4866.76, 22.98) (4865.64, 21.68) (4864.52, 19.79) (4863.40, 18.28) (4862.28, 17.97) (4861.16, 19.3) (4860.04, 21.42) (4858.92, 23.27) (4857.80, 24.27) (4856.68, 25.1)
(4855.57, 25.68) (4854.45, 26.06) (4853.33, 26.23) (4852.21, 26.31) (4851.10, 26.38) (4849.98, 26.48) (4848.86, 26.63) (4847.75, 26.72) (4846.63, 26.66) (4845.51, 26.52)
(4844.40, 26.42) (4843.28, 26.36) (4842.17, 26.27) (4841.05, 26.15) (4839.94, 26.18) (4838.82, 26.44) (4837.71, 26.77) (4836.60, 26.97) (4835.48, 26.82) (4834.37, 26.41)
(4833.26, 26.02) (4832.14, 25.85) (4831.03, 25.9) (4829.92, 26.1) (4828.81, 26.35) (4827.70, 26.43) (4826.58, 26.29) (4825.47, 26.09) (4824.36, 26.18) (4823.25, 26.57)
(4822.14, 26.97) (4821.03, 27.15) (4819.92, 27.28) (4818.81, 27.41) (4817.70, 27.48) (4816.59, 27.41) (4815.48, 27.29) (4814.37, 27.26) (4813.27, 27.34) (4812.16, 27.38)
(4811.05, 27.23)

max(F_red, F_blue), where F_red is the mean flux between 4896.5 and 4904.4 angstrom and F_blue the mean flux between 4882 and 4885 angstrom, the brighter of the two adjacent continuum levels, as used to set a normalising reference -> 27.0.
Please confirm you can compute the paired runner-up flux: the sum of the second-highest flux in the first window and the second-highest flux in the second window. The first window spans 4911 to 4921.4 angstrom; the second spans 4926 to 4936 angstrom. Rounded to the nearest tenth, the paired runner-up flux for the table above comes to 53.4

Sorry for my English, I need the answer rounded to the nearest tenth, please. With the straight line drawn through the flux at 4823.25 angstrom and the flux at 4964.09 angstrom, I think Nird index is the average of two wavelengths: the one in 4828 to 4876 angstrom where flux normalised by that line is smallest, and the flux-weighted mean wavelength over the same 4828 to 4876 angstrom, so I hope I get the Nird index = 4856.9 angstrom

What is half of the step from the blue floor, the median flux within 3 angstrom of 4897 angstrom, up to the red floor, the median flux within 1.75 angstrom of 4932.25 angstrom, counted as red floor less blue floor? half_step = -0.1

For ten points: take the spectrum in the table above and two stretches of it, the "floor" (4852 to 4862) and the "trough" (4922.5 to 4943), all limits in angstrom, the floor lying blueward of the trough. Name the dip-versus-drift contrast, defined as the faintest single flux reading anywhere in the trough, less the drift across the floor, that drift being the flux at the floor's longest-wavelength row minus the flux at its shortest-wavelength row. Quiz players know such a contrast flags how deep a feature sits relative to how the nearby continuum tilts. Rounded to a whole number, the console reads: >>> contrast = 31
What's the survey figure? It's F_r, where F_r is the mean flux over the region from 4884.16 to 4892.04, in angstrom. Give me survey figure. 25.1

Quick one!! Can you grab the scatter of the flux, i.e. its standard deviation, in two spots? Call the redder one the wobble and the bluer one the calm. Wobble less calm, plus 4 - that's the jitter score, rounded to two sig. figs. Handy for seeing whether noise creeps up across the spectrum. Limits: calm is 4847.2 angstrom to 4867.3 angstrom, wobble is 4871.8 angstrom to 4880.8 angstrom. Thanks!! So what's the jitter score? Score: 1.6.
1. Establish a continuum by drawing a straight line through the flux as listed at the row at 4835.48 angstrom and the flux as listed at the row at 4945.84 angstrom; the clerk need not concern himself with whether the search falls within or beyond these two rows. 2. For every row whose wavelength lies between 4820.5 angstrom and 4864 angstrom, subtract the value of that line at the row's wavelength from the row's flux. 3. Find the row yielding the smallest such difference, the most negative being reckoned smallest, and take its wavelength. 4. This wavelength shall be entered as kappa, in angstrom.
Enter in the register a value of 4862.28 angstrom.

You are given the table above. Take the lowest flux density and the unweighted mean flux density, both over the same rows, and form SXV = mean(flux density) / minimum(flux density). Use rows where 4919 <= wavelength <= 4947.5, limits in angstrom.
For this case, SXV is 1.12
